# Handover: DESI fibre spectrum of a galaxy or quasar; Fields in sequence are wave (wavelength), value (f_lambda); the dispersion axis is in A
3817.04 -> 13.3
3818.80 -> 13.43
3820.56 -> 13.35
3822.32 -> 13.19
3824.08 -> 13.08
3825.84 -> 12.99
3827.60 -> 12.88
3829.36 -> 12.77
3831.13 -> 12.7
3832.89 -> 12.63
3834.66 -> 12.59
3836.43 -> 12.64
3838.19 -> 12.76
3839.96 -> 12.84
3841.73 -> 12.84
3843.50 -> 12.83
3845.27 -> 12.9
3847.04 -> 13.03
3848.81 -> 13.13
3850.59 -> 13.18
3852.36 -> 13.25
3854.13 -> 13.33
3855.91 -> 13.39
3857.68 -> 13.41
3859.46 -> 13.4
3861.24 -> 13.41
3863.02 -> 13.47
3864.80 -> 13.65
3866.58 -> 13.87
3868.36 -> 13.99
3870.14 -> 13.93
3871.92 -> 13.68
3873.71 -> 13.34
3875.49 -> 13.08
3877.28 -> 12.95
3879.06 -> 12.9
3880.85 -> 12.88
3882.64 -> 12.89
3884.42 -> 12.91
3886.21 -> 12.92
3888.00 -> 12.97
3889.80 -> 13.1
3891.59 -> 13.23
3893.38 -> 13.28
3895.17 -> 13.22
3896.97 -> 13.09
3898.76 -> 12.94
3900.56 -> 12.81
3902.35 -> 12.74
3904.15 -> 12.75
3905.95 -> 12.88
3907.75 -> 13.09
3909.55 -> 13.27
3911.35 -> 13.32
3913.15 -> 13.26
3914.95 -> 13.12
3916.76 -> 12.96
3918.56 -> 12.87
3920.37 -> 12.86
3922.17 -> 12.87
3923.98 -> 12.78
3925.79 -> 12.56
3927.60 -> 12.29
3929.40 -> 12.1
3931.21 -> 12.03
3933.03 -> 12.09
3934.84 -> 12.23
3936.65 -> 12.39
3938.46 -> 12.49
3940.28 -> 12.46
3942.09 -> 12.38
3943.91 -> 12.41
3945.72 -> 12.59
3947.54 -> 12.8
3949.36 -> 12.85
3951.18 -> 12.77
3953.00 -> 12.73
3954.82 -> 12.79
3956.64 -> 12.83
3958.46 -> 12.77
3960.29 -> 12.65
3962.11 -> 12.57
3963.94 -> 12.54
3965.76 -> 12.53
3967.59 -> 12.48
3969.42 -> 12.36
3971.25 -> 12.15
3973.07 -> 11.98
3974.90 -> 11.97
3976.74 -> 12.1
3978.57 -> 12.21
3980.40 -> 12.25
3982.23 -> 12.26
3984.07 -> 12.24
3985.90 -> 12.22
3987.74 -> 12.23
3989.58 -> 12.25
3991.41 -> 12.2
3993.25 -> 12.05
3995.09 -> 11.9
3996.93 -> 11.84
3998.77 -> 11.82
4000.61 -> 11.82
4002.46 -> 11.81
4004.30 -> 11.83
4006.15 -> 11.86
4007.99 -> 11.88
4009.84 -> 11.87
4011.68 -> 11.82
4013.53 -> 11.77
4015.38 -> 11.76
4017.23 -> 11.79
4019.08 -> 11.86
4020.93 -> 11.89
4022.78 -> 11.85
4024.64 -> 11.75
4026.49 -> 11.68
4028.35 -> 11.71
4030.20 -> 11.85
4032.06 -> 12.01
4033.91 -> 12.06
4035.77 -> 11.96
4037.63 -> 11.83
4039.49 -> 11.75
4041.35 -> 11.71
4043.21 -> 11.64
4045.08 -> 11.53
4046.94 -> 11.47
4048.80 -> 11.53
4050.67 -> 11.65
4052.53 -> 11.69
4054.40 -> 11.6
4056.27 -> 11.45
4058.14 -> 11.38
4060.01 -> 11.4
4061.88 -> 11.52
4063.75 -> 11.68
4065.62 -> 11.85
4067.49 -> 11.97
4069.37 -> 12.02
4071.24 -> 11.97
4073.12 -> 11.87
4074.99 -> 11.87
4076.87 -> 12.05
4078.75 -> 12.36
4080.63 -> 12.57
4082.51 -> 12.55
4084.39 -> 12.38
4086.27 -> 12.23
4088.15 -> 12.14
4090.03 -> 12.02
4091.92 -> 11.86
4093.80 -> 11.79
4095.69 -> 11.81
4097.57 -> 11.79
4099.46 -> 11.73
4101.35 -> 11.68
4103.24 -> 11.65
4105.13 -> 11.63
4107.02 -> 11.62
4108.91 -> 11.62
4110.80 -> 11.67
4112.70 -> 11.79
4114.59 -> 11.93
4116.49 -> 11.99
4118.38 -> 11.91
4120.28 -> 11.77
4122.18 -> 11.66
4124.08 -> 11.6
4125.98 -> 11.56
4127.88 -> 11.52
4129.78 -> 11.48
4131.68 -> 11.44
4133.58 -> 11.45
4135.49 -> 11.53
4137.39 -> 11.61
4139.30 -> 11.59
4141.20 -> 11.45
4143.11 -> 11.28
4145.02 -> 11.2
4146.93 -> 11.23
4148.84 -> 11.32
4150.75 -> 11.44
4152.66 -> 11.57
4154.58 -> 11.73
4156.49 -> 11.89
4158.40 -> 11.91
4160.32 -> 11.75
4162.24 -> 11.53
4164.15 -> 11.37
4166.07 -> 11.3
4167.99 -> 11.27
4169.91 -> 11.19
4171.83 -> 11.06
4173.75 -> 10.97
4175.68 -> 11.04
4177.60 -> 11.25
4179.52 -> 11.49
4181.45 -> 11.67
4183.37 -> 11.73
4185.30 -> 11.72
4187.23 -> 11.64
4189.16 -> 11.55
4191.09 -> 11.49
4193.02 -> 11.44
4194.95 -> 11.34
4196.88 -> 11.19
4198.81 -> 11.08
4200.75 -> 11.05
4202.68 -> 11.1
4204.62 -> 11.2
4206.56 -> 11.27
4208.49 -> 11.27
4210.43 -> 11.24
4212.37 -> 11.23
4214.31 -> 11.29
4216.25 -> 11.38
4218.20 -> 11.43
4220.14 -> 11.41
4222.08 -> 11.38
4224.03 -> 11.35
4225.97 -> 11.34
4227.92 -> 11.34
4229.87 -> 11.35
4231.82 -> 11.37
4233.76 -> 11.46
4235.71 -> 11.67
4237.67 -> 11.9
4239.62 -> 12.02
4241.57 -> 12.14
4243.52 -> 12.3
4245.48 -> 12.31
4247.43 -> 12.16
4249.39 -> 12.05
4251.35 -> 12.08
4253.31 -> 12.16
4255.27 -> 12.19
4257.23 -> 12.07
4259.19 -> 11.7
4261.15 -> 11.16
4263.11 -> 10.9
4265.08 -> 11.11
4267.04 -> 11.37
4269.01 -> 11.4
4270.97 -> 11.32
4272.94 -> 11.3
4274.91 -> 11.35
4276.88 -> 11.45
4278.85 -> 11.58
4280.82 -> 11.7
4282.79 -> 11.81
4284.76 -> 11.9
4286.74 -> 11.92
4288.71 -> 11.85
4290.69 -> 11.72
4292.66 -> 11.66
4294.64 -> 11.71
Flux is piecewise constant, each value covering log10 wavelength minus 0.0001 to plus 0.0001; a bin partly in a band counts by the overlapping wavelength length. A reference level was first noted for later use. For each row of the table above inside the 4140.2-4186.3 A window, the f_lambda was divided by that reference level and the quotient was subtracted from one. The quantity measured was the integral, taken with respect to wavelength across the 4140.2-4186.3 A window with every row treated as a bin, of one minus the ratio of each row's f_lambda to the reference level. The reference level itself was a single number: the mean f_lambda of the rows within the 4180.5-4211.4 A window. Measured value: -0.2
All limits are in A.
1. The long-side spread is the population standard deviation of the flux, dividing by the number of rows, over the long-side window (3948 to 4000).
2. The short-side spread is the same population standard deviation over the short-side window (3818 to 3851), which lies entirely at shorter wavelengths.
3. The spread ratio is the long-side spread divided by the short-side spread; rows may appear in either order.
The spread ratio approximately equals 1.3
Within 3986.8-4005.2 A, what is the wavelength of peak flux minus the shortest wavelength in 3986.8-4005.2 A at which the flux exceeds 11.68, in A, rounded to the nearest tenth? 1.8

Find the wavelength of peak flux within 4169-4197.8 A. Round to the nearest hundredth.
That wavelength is 4183.37 A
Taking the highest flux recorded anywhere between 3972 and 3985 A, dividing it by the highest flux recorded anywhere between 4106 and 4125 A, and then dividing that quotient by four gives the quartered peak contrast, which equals 0.256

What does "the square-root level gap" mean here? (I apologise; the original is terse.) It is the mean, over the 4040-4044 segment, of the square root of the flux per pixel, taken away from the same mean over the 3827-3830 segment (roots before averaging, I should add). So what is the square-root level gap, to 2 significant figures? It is 0.16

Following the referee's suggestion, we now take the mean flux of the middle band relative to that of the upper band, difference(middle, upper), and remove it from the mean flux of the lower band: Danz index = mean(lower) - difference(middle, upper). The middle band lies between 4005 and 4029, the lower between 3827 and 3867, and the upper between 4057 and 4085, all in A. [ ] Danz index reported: 13.2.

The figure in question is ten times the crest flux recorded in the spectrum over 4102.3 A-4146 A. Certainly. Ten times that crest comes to 120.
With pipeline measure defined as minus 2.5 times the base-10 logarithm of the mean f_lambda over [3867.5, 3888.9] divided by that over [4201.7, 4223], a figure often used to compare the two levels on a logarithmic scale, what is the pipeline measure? -0.17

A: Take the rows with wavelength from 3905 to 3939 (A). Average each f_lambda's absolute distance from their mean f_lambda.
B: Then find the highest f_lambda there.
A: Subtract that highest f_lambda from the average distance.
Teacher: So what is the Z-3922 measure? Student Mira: -13.0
